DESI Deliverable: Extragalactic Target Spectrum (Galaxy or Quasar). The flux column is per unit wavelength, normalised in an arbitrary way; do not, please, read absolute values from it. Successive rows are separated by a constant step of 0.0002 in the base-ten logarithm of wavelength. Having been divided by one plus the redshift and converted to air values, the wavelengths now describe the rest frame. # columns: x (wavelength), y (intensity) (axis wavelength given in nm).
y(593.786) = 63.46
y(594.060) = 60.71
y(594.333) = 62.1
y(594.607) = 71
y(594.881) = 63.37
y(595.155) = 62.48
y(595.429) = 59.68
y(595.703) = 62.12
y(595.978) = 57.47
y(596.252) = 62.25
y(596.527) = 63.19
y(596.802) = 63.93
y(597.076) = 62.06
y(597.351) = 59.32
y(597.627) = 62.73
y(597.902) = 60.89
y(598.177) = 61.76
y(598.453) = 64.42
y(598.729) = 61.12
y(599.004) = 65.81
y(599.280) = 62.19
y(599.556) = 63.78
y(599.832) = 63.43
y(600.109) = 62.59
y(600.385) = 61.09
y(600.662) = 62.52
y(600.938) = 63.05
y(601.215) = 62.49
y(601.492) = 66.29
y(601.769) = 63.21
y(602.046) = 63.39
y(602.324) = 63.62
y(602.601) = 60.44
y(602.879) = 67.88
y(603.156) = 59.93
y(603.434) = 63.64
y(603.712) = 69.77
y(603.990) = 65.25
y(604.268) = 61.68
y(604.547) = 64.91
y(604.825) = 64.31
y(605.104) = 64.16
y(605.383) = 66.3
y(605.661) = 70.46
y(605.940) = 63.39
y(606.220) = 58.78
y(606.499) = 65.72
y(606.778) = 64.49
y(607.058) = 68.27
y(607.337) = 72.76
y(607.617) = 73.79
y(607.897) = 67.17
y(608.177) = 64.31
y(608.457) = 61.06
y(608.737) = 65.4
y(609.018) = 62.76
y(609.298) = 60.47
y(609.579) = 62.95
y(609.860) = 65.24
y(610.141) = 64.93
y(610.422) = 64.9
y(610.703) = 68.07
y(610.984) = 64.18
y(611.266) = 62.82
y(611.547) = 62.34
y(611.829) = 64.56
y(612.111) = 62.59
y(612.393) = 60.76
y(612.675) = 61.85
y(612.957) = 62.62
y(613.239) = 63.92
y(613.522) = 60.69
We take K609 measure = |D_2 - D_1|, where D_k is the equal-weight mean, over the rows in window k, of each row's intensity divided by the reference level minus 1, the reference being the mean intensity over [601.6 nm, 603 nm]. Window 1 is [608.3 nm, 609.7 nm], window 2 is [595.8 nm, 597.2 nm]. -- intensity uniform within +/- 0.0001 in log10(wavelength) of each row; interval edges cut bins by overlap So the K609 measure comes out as 0.012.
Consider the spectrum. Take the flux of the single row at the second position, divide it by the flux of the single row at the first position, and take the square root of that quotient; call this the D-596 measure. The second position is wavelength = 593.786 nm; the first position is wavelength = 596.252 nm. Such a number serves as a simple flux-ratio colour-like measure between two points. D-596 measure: 1.01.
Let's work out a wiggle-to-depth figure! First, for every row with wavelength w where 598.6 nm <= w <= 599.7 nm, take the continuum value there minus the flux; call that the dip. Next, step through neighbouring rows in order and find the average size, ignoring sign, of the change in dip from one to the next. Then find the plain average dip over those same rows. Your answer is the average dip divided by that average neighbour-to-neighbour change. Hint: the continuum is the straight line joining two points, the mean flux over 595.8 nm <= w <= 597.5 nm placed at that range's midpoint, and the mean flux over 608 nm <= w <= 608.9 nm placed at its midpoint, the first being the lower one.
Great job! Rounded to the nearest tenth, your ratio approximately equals -0.4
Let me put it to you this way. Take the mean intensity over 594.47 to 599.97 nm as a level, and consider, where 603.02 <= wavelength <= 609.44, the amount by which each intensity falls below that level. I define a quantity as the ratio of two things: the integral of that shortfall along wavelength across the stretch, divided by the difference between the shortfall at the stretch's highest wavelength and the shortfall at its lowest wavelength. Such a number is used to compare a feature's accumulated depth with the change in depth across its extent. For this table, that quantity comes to 29.9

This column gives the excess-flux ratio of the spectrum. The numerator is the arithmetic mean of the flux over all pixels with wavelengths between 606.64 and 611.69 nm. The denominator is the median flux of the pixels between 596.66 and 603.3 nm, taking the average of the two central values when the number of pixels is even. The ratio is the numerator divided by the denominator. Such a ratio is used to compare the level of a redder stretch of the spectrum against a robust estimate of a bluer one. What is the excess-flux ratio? 1.04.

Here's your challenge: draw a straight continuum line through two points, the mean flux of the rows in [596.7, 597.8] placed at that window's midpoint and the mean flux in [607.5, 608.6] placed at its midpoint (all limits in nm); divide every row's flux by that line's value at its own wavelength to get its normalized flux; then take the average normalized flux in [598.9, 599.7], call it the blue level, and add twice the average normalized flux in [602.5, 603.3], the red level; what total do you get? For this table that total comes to 2.97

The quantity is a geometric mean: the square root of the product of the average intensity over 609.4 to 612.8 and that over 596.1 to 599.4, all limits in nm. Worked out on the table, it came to 63.1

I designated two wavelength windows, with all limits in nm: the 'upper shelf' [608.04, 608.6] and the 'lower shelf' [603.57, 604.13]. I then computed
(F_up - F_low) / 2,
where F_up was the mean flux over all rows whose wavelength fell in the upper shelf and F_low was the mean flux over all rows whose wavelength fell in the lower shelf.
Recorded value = -2.4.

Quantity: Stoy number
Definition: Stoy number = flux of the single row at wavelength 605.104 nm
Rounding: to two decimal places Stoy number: 64.16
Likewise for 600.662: 62.52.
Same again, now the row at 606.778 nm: 64.49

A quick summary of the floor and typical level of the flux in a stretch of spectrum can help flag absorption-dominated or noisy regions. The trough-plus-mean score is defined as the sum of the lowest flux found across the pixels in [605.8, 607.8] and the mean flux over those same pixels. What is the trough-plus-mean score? 126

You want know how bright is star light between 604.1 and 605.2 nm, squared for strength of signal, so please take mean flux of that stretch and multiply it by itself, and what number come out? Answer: 4066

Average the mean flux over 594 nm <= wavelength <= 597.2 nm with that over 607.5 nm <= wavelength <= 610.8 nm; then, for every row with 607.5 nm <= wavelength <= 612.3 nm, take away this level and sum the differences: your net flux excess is 13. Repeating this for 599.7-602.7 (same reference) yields -10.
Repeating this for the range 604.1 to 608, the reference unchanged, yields 33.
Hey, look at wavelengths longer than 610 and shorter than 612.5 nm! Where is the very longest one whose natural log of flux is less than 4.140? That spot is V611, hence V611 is 612.393 nm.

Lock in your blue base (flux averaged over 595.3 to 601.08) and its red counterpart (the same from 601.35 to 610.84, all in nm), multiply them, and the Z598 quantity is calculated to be 4040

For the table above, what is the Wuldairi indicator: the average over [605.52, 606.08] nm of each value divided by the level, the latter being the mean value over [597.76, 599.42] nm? 1.07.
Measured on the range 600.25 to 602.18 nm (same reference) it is 1.01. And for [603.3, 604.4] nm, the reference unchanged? 1.04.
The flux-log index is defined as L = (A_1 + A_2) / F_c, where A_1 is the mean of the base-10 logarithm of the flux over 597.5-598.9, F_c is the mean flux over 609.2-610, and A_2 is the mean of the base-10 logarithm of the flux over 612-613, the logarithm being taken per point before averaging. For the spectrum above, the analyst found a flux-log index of 0.0570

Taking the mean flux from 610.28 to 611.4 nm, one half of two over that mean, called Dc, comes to 0.0154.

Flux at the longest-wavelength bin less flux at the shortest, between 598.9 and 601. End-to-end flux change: -3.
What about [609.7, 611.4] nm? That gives -2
